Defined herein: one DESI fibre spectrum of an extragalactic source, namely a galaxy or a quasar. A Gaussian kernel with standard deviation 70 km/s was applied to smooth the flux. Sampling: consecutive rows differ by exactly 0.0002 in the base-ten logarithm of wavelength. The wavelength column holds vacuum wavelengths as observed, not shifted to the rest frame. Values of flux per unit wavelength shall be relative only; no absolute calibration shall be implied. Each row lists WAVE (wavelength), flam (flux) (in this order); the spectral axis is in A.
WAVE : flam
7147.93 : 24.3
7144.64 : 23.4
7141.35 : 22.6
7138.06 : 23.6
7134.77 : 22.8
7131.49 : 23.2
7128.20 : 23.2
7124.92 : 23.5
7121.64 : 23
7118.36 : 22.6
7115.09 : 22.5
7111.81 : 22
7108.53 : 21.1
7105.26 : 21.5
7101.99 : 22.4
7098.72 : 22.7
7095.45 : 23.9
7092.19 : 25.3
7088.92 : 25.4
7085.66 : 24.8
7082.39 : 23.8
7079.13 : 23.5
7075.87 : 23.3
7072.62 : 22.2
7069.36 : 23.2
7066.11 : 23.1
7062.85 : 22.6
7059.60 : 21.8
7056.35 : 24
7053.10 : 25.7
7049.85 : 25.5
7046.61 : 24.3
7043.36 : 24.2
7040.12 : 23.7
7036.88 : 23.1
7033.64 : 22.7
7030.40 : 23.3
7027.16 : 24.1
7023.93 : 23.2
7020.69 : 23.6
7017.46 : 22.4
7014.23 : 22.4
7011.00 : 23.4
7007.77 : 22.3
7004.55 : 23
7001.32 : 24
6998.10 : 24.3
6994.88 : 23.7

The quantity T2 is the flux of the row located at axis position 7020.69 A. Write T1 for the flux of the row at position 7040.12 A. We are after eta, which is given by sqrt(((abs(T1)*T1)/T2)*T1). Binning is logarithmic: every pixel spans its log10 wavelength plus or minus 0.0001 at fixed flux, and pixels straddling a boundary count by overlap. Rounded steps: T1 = 23.7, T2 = 23.6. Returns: 23.8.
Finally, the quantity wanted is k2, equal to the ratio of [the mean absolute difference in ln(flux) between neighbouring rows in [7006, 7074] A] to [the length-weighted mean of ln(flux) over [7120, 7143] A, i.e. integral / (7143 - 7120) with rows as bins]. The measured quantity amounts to 0.010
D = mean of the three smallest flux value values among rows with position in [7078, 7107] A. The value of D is 22.2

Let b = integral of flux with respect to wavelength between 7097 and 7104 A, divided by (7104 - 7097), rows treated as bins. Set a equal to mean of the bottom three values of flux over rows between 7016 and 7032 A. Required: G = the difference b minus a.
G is -0.5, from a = 23.0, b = 22.5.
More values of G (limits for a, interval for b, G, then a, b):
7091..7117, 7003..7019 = 1.2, 21.5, 22.7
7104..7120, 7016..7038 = 1.7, 21.5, 23.2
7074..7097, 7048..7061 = 0.8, 23.5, 24.3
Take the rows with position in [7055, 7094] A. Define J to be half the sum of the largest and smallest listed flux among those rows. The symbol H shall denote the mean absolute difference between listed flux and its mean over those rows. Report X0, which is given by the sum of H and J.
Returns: 24.5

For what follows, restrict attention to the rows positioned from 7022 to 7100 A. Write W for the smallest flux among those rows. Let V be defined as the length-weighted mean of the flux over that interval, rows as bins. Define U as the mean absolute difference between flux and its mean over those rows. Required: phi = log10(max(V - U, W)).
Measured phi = 1.36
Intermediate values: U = 0.8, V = 23.7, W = 21.8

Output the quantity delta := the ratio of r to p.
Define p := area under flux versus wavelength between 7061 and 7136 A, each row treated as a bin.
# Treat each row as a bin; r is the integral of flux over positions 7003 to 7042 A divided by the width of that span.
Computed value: 0.013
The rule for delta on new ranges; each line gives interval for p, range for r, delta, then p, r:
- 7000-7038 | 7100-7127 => 0.025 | 878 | 22.3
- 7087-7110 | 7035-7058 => 0.046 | 534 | 24.3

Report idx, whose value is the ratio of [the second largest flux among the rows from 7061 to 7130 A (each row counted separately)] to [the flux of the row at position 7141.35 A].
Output 1.12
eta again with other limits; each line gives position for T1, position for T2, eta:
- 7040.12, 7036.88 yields 24.0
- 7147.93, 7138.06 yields 24.7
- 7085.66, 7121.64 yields 25.8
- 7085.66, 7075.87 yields 25.6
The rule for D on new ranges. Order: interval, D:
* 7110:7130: 22.4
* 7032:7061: 22.5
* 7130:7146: 22.9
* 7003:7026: 22.4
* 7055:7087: 22.2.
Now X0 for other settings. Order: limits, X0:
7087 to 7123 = 24.3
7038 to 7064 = 24.7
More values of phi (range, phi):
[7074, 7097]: 1.37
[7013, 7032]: 1.36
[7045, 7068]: 1.36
